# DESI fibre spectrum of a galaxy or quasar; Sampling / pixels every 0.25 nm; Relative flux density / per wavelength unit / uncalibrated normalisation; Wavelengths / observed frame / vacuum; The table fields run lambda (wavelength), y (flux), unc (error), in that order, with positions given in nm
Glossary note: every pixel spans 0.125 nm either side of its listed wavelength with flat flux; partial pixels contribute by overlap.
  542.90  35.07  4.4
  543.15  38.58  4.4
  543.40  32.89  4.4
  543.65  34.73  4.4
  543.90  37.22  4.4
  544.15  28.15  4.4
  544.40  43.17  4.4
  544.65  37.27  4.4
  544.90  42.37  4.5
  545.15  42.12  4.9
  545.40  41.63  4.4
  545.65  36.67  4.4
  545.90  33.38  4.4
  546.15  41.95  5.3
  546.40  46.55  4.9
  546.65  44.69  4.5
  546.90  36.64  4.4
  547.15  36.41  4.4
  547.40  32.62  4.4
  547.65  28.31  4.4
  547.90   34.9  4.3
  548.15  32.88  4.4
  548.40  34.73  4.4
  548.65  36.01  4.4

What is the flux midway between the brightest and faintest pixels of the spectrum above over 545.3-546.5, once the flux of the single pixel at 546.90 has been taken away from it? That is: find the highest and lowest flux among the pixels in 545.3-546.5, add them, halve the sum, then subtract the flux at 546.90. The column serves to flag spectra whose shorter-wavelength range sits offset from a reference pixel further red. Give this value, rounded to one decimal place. 3.3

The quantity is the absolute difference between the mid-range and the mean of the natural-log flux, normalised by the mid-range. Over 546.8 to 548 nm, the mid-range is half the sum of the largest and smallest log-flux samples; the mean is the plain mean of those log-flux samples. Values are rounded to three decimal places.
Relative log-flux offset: 0.012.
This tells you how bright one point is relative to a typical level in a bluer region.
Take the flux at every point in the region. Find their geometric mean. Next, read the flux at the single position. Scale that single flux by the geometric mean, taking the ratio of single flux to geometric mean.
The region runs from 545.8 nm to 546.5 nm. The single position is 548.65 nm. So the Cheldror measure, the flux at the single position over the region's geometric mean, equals 0.89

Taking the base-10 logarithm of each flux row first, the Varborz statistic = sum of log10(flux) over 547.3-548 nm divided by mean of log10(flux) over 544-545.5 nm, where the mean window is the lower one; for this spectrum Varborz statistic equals 2.8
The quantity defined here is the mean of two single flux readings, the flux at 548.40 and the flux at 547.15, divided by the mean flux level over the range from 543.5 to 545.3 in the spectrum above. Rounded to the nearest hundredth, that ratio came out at 0.94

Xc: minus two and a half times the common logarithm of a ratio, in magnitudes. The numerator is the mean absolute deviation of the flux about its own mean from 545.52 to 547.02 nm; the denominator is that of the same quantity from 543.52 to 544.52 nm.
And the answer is 0.0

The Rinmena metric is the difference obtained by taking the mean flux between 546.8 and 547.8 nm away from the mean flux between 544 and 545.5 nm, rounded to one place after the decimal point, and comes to 5.6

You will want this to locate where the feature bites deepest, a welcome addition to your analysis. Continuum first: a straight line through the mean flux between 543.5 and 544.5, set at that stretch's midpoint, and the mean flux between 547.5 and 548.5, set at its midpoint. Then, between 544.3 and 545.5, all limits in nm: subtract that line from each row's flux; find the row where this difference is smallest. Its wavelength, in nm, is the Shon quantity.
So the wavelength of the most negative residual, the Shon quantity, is 544.65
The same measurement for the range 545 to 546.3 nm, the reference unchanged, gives 545.90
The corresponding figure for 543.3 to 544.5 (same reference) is 544.15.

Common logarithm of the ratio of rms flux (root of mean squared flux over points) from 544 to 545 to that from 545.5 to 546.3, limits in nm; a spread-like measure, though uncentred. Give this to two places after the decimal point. 0.01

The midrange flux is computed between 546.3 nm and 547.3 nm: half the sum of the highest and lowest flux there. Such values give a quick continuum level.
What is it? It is 41.5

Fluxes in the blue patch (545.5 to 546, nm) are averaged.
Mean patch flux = 35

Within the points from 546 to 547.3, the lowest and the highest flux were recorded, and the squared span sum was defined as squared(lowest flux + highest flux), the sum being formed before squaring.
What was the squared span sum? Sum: 6882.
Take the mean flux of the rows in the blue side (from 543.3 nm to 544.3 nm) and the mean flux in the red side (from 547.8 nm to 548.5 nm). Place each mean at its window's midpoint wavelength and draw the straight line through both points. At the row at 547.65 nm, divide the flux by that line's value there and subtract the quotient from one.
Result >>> 0.17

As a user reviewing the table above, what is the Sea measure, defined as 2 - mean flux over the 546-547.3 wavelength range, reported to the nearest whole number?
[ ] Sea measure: -39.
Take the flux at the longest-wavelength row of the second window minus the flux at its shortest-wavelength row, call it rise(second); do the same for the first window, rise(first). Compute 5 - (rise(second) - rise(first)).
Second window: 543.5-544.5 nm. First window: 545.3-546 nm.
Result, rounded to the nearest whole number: -12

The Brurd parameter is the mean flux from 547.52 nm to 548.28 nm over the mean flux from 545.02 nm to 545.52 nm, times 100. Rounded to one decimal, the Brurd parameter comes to 76.5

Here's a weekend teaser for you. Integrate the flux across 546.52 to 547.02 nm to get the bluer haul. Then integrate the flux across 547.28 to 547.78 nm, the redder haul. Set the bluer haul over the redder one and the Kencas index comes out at 1.3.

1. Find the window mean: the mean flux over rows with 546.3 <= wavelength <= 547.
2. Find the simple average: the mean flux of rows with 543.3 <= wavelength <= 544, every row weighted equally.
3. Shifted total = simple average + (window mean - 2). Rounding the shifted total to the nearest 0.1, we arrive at 75.6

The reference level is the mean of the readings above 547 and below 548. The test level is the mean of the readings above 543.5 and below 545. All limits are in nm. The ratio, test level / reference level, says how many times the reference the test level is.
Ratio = 1.12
